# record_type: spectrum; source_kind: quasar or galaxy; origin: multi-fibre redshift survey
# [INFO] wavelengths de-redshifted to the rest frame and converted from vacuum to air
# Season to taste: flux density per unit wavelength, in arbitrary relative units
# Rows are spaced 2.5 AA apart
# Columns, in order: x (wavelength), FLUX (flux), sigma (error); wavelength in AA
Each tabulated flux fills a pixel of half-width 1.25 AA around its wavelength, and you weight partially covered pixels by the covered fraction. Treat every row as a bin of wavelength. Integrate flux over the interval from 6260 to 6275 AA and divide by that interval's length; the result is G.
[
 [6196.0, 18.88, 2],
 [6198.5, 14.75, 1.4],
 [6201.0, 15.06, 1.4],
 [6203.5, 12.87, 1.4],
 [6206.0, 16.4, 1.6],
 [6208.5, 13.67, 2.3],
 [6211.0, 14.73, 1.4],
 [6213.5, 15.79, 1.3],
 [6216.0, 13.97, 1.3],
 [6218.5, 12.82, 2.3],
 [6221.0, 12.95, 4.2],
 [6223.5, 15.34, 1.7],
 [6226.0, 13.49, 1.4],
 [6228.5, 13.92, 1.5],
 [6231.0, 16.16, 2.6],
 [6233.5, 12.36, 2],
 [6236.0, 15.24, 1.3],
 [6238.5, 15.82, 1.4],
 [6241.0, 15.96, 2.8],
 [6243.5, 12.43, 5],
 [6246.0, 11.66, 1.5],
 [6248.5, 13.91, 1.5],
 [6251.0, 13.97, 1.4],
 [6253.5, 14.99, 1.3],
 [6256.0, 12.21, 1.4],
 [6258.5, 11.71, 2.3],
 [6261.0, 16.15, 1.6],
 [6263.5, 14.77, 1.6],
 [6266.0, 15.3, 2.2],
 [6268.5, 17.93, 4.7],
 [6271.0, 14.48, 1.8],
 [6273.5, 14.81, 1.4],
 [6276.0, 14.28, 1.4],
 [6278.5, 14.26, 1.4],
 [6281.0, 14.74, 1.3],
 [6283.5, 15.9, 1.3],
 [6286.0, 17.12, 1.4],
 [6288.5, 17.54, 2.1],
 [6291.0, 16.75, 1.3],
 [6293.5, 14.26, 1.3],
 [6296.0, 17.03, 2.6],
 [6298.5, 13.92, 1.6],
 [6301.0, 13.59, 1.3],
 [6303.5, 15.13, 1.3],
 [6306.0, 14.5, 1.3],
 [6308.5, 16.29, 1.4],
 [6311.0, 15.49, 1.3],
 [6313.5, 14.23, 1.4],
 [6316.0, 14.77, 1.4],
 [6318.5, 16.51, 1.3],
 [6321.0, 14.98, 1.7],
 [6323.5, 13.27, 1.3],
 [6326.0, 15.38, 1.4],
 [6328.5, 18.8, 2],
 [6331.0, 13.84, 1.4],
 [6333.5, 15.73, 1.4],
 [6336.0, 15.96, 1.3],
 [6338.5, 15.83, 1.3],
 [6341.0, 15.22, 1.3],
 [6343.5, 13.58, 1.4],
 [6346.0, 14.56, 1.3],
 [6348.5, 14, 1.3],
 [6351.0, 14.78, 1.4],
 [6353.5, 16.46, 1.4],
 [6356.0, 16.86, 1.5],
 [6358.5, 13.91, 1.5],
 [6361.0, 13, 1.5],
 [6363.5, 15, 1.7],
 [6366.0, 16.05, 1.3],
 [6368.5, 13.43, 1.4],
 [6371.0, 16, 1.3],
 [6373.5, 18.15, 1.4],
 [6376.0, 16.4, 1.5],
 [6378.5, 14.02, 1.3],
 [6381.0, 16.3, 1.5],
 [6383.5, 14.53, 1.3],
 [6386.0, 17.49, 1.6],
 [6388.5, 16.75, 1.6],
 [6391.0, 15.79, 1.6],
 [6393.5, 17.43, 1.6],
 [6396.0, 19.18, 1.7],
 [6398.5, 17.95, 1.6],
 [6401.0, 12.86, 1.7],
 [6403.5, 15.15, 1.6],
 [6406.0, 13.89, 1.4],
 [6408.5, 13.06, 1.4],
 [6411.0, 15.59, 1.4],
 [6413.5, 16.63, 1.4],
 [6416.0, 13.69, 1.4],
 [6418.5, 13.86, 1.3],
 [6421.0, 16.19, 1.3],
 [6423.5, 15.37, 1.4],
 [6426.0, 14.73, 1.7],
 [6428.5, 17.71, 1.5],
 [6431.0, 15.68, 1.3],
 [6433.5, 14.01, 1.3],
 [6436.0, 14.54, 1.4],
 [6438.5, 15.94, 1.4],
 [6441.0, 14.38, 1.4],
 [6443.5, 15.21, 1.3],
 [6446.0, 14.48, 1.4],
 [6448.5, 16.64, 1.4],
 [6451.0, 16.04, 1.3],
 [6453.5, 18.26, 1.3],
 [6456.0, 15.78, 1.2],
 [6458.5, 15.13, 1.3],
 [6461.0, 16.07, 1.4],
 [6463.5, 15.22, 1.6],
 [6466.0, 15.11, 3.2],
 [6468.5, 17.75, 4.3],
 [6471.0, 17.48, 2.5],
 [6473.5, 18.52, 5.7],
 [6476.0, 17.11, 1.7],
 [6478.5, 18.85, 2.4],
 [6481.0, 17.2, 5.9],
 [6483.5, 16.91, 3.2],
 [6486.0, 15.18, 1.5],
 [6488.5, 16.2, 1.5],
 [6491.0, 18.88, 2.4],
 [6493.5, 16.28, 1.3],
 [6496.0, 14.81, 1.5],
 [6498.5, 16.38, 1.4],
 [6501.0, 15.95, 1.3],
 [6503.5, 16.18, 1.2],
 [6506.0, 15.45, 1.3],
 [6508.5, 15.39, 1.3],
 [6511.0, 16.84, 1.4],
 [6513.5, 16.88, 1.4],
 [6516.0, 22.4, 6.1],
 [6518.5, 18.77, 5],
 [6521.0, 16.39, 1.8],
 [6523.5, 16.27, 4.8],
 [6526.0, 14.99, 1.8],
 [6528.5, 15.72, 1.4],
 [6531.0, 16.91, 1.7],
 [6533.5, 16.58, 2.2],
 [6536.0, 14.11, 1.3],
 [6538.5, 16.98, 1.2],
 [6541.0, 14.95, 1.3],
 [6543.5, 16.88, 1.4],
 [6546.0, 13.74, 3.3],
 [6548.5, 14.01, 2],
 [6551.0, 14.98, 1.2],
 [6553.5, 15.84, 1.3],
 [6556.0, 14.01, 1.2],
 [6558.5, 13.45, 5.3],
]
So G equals 15.5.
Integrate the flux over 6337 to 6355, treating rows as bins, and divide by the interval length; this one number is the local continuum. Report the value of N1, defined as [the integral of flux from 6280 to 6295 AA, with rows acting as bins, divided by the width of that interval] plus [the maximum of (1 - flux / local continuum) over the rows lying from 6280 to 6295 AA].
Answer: 16.1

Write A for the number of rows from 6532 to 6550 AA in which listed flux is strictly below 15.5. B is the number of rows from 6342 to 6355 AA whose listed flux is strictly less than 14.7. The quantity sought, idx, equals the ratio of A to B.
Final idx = 1.3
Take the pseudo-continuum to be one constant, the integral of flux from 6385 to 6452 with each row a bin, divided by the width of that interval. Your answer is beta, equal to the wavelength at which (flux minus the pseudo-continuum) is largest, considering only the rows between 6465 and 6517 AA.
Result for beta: 6516.0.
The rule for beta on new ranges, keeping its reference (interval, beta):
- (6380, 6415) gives 6396.0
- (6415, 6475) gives 6473.5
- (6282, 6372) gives 6328.5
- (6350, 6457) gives 6396.0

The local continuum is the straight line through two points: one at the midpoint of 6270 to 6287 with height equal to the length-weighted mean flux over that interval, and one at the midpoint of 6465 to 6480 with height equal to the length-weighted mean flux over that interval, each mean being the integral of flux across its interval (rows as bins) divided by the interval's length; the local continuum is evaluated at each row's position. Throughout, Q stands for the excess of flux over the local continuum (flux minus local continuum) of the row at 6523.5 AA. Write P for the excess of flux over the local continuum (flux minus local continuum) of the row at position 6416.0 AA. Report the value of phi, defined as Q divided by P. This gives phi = 0.6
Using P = -3.1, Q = -1.9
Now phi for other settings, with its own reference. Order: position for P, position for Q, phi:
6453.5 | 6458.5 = -2.2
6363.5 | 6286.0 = -1.7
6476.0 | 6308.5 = -1.9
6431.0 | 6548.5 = 3.4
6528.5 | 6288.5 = -0.9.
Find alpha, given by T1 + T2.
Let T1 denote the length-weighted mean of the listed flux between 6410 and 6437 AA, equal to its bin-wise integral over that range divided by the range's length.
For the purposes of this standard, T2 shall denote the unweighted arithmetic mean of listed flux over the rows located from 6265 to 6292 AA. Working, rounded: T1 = 15.3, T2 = 15.7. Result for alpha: 31.0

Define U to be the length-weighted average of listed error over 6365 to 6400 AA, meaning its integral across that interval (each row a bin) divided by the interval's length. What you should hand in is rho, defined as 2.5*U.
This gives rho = 3.7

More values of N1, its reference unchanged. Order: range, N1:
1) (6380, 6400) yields 16.9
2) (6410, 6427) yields 15.2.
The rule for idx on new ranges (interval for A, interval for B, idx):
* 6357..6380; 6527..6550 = 1.7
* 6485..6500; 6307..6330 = 1.0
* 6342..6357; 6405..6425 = 1.0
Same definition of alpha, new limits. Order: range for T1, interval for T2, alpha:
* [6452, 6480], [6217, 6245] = 31.1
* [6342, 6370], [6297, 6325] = 29.5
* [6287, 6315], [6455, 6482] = 32.1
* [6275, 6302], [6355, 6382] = 30.8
